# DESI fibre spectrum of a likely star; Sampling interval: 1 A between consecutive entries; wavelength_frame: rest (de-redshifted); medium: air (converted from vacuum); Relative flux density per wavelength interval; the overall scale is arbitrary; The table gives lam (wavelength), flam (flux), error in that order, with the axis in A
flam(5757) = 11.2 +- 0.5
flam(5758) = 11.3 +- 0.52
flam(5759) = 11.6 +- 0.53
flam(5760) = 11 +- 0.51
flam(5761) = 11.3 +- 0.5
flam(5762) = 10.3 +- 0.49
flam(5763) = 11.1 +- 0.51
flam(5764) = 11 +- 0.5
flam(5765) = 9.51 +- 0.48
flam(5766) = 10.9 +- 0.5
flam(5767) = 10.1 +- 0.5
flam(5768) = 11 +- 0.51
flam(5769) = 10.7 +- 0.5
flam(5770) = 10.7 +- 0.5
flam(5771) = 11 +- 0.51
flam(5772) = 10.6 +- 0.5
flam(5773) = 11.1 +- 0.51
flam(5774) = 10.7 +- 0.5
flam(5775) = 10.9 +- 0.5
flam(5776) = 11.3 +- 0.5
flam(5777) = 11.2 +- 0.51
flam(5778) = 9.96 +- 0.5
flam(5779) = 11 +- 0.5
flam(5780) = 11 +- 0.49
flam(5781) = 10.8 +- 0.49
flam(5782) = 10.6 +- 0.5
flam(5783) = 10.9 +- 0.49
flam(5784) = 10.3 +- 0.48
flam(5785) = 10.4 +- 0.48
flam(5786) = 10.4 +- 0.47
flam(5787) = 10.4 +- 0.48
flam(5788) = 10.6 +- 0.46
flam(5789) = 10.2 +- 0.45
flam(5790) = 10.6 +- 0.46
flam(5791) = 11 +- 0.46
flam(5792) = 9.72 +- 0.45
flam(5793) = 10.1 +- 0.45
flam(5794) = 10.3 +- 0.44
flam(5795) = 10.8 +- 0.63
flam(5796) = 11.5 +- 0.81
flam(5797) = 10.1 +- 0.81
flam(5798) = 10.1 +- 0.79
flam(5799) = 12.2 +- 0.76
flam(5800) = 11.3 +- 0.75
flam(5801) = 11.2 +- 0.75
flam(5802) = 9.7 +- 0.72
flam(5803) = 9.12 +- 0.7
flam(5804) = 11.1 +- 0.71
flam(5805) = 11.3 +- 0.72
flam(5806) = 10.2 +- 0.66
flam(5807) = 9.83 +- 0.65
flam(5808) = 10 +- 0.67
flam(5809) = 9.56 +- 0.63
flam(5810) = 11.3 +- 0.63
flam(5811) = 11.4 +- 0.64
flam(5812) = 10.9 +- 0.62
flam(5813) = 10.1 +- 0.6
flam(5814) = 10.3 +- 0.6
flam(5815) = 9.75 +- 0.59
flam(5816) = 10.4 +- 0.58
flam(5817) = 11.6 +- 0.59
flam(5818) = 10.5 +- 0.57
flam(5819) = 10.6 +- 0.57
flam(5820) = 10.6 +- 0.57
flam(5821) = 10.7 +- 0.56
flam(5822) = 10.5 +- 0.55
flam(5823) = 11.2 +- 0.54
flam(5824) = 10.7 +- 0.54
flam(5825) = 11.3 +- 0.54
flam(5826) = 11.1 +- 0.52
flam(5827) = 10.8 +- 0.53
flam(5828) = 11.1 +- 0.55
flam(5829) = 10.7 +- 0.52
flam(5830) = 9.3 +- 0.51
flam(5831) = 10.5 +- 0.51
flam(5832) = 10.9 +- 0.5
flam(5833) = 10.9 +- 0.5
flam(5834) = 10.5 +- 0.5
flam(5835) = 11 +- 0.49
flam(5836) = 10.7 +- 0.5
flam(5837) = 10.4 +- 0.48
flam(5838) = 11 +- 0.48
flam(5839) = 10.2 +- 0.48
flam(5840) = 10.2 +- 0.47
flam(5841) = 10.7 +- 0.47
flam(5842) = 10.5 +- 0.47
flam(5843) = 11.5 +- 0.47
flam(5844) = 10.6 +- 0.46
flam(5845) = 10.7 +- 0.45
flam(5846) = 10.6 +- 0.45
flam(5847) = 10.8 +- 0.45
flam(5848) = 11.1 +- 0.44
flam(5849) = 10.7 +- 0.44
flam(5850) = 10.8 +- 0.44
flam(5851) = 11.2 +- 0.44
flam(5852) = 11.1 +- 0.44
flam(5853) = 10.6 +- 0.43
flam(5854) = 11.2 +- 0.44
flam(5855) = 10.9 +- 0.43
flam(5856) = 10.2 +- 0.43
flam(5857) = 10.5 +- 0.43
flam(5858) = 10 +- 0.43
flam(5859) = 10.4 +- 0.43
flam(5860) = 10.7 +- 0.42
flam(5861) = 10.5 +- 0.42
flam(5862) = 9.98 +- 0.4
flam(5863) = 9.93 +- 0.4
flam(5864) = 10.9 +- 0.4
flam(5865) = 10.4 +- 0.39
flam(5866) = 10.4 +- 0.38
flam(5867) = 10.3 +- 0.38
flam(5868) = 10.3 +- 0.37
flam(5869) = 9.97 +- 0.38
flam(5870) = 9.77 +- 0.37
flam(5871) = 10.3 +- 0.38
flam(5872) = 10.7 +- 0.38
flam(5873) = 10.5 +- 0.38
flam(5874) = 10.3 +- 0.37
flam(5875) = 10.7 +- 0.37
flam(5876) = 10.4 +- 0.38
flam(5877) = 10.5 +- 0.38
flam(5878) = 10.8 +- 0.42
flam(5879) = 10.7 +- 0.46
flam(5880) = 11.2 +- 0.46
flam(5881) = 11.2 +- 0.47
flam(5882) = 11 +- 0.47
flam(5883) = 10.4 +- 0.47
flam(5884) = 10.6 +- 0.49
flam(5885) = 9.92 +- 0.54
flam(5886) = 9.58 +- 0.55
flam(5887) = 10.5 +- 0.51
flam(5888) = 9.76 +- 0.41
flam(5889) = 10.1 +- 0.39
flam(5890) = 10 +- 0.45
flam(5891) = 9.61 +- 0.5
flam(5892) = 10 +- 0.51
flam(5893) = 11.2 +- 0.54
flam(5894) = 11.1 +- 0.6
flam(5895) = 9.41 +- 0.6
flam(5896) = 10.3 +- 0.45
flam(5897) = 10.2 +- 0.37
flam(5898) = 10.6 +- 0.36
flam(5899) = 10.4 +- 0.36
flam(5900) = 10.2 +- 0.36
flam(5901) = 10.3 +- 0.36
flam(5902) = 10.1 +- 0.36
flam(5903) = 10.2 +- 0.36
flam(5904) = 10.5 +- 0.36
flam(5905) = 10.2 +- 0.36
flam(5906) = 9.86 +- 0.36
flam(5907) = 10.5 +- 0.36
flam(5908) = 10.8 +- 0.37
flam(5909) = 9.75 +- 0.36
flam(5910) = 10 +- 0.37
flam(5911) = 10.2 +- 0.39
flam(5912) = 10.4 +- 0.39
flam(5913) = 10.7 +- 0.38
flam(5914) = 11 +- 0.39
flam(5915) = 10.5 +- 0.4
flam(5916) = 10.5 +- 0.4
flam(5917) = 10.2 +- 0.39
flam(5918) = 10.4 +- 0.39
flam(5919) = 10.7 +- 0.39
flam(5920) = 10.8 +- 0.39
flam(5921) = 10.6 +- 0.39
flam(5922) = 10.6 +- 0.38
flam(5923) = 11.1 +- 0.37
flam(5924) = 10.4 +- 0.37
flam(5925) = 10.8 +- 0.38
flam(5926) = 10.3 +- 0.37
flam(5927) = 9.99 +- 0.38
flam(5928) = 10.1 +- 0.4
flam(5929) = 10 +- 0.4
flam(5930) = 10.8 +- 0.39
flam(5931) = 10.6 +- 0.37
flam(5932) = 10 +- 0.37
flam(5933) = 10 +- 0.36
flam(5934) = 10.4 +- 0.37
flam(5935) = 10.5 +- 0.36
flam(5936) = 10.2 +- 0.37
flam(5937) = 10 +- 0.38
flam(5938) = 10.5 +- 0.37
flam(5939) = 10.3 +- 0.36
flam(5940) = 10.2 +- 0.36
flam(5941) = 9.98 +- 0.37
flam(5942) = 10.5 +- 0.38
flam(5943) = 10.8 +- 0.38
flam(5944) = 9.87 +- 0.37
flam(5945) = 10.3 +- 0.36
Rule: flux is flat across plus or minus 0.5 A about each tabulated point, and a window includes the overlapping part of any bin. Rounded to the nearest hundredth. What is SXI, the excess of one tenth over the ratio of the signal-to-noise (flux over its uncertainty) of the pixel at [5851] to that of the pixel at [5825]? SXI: -1.12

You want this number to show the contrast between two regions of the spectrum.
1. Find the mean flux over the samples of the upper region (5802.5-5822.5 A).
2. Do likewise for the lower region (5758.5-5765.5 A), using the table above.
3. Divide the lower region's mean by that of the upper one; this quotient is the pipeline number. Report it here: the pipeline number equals 1.03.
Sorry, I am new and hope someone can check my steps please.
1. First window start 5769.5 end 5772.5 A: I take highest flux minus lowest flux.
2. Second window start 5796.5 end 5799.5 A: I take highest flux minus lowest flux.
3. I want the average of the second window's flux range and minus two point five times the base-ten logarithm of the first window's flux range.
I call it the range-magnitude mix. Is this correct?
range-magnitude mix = 1.5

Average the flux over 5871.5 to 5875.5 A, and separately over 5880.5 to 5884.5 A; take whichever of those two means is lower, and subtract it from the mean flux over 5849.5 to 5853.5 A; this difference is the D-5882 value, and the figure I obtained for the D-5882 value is 0.4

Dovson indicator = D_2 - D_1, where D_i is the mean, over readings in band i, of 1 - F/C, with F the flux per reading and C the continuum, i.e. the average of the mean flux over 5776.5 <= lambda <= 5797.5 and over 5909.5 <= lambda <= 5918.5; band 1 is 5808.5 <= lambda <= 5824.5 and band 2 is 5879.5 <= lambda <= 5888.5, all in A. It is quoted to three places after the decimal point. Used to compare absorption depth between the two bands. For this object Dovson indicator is 0.016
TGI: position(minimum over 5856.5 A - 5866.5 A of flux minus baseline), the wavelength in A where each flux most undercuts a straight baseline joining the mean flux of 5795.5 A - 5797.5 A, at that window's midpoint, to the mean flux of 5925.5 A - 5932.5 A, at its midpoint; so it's 5863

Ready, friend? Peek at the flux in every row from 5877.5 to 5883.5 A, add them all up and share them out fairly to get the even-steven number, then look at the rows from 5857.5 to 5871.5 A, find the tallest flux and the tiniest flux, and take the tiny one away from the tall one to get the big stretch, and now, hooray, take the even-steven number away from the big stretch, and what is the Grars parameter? -9.8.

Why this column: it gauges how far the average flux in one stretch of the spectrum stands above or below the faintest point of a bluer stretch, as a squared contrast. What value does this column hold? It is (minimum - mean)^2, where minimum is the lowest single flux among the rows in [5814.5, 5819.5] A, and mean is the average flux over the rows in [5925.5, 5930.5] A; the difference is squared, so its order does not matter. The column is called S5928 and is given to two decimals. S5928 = 0.24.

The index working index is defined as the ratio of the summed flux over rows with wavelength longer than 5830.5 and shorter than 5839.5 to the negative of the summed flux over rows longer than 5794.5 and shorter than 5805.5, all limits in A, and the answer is -0.81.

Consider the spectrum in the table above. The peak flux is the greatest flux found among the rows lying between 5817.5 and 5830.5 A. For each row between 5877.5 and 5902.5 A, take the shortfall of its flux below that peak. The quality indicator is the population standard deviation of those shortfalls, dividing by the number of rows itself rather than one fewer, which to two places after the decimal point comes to 0.51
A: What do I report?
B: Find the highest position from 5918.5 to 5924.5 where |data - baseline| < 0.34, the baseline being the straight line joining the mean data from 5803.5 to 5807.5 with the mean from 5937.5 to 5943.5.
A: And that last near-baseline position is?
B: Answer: 5924 A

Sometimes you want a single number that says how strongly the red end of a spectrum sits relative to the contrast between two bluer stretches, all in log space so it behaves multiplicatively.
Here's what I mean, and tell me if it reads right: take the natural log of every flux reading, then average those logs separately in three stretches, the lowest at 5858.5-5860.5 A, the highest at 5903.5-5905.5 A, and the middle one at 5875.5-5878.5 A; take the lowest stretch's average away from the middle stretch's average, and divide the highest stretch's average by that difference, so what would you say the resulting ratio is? 1507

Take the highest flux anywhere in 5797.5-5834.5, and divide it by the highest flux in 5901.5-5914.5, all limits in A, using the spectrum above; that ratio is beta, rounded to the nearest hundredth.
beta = 1.11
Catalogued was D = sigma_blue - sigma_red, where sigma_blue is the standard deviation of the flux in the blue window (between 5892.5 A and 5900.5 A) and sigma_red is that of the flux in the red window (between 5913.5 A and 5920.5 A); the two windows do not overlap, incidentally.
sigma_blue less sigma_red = 0.3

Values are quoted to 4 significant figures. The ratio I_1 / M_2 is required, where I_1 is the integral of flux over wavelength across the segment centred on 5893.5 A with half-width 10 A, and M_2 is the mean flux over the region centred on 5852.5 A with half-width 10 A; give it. 19.07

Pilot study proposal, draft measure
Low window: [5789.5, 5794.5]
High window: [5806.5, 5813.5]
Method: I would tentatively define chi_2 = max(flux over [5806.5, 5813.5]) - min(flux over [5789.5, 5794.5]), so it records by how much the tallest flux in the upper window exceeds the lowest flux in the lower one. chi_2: 1.7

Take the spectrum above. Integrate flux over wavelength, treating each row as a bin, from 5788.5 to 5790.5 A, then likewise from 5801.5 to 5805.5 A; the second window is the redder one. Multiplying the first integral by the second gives 857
